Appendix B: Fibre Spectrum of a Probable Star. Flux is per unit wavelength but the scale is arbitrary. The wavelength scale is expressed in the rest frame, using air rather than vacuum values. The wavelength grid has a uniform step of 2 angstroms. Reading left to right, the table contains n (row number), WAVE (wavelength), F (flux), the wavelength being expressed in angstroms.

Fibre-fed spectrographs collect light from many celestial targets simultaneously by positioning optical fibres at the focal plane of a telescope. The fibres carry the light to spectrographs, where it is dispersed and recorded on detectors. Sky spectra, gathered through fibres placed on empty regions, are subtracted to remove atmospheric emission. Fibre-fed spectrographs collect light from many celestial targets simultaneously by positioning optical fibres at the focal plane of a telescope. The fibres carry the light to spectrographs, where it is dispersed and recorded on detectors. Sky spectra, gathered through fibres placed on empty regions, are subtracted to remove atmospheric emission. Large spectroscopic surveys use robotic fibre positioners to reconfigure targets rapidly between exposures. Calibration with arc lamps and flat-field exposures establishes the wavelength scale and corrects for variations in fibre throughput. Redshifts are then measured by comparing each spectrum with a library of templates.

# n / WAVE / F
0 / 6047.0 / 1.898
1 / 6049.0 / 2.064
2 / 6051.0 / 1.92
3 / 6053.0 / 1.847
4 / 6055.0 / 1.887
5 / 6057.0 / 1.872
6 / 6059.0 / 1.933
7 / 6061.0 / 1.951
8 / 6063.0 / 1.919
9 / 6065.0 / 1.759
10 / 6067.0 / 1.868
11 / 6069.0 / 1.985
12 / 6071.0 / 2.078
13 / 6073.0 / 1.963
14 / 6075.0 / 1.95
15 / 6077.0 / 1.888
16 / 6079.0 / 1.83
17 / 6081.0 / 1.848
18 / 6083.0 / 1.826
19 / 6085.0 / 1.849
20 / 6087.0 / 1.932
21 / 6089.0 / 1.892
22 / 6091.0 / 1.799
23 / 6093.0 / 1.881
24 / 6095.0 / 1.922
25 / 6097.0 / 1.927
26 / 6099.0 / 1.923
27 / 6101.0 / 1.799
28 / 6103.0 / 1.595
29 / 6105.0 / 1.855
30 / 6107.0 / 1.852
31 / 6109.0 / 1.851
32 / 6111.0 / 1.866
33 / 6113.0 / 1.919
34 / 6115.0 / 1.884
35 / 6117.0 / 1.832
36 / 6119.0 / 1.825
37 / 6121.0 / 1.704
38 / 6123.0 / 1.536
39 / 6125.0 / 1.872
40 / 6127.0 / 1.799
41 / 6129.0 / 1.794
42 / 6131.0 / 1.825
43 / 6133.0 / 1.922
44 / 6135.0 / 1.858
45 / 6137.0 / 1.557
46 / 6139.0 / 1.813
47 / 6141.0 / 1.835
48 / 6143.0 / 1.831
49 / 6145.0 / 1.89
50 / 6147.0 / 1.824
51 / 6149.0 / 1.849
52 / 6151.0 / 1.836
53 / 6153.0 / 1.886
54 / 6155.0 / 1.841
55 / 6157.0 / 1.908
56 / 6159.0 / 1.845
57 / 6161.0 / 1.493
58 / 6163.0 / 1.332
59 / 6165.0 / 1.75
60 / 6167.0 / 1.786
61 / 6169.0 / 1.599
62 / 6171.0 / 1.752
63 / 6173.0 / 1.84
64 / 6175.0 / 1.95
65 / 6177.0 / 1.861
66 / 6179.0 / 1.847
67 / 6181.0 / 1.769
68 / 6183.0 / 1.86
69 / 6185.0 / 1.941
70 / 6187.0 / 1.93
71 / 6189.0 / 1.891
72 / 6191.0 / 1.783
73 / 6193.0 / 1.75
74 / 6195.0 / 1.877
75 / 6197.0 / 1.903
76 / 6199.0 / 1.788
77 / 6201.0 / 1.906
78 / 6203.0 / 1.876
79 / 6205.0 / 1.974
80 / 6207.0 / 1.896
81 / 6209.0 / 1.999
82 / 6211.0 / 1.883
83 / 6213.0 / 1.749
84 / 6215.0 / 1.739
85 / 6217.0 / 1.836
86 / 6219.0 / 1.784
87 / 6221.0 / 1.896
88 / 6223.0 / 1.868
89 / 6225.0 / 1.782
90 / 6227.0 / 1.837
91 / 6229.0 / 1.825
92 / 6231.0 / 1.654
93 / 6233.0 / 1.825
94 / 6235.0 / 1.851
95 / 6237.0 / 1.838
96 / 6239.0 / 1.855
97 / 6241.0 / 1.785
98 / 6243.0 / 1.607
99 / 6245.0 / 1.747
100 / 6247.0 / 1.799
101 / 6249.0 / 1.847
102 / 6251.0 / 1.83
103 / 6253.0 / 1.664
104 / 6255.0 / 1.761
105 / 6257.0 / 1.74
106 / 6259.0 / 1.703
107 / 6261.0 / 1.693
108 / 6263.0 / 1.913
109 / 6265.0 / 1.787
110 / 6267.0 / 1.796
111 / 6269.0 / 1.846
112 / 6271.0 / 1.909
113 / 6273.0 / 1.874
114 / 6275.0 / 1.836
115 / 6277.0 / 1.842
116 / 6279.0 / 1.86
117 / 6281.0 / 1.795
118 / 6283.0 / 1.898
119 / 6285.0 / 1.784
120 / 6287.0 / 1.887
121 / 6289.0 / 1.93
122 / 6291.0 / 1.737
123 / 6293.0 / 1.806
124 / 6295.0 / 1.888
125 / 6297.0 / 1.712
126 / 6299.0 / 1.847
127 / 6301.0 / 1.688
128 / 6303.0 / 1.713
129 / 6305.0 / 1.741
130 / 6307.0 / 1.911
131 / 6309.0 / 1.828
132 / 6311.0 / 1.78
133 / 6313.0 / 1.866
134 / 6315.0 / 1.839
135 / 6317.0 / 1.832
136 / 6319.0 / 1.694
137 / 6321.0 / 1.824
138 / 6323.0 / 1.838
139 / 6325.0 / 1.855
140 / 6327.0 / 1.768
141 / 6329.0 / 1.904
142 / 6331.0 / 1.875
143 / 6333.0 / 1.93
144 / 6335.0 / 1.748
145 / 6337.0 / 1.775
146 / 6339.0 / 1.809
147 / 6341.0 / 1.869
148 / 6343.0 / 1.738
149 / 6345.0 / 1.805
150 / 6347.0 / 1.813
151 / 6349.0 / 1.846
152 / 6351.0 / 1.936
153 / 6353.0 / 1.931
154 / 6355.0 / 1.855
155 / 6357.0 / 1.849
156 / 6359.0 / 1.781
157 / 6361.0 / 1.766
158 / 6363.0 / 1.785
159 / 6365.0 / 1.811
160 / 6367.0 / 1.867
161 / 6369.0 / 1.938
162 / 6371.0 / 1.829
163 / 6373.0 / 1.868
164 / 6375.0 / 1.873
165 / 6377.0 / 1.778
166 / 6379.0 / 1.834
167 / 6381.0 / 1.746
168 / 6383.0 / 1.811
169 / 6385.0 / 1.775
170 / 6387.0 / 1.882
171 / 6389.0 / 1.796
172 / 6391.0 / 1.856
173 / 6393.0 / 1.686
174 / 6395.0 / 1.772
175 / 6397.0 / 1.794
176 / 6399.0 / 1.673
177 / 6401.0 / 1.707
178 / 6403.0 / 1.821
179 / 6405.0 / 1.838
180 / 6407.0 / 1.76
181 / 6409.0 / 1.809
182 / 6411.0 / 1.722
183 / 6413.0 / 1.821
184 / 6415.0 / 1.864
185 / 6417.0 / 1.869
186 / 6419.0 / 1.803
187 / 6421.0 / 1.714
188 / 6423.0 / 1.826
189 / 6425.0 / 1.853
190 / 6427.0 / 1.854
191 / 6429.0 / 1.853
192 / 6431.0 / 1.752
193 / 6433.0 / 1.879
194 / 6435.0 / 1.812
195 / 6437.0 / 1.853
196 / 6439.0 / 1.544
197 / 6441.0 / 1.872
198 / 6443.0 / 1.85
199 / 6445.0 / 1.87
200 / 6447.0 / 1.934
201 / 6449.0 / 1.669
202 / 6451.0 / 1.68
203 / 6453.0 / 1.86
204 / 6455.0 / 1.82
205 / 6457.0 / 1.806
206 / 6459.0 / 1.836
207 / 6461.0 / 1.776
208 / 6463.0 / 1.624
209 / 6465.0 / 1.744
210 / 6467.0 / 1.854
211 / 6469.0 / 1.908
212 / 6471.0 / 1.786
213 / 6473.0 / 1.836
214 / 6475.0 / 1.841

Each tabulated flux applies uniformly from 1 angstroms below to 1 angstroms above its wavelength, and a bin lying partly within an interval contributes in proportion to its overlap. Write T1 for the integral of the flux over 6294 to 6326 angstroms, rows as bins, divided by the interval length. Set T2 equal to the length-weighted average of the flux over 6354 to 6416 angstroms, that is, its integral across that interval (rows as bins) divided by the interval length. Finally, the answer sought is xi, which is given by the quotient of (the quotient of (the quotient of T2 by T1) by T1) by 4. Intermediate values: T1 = 1.80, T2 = 1.81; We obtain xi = 0.139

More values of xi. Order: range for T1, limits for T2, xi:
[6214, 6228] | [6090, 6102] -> 0.141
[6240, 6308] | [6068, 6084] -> 0.148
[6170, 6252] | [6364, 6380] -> 0.137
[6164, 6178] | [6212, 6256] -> 0.139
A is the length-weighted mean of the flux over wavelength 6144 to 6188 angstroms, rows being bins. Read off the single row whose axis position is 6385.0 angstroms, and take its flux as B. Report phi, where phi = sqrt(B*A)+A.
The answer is 3.587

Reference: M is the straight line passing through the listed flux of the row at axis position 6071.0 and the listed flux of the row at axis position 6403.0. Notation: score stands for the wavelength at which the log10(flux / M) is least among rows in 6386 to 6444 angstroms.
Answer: 6439.0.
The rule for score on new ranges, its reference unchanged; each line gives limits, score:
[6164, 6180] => 6169.0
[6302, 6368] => 6319.0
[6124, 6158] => 6137.0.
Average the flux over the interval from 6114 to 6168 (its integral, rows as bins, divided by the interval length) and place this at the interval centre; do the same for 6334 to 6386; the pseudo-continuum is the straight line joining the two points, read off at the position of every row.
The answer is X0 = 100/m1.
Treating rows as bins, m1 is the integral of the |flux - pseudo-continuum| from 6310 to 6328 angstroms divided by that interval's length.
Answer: 2485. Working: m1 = 0.040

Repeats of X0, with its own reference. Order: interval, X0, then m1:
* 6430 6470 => 1328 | 0.075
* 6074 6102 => 963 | 0.104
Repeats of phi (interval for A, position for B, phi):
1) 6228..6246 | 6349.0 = 3.587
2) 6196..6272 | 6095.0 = 3.684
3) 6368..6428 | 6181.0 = 3.593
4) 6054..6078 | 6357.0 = 3.806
